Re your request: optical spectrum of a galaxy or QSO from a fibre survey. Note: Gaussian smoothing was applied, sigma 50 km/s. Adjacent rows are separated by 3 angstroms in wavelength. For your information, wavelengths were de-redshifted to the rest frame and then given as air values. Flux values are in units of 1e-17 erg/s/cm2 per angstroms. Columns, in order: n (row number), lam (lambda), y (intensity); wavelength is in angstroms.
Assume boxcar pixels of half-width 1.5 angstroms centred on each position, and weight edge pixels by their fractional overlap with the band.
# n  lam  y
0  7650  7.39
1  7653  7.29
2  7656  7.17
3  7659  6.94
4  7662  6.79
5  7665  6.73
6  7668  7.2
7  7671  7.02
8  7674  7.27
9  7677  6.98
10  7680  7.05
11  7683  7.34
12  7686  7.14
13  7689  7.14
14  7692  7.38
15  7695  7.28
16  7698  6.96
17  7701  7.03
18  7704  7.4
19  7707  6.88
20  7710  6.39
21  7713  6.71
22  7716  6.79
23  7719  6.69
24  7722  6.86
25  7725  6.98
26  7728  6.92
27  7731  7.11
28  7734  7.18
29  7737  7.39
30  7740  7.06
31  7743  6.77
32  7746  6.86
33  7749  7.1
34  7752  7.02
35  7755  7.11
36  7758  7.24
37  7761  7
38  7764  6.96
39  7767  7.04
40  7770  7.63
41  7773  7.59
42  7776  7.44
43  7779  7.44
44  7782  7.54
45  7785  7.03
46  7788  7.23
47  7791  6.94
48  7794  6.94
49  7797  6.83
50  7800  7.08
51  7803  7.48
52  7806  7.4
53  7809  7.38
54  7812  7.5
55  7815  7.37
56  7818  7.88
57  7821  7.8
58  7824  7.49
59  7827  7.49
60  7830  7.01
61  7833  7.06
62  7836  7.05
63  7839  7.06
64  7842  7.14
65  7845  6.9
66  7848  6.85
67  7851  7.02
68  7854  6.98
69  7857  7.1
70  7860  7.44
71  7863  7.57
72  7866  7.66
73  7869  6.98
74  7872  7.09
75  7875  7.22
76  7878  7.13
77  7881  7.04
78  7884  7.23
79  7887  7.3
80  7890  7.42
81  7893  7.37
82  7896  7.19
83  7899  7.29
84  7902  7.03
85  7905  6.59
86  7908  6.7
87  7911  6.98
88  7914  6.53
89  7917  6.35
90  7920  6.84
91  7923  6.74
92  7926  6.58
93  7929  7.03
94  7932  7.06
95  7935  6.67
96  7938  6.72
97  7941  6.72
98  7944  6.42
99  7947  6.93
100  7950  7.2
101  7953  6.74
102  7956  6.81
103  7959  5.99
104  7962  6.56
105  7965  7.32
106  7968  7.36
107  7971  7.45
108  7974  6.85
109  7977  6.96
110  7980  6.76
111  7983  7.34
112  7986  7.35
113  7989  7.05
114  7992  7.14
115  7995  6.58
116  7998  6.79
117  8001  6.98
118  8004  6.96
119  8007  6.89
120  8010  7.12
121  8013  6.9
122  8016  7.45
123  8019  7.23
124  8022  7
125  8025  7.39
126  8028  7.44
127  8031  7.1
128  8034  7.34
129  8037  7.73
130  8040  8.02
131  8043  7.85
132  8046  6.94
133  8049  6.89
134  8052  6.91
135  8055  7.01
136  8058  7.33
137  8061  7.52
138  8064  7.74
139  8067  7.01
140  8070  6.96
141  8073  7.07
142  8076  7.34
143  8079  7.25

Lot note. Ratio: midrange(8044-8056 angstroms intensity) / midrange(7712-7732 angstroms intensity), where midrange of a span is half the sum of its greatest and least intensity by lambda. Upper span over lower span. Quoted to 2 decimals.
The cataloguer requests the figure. 1.01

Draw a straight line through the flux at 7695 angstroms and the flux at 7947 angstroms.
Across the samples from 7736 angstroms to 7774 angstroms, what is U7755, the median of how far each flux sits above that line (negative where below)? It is -0.14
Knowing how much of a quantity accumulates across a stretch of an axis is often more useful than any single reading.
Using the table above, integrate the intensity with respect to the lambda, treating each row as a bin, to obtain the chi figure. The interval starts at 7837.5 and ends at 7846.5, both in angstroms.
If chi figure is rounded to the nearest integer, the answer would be 63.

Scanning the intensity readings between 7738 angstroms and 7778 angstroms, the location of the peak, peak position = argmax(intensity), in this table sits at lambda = 7770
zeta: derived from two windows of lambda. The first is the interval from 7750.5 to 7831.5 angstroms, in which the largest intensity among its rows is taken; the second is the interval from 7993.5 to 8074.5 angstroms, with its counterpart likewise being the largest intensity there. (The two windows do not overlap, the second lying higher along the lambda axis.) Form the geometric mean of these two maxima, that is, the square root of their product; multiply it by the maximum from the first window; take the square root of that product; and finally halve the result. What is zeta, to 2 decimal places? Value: 3.96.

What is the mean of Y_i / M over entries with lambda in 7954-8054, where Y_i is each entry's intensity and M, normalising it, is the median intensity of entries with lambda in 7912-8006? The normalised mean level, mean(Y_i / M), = 1.04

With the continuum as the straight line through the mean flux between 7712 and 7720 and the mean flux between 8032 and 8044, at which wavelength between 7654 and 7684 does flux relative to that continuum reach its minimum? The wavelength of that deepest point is 7665 angstroms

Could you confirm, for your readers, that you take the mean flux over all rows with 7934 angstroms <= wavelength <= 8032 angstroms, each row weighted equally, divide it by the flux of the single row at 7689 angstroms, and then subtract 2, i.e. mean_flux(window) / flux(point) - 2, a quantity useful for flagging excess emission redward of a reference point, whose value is -1.02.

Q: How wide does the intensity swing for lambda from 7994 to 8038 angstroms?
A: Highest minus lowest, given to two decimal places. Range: 1.15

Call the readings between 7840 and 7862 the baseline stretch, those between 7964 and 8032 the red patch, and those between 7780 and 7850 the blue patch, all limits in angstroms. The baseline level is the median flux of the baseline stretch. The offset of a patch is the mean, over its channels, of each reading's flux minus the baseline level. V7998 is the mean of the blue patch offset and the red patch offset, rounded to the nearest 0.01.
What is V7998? 0.15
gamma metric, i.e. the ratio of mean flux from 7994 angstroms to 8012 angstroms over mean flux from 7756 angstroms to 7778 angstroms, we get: 0.95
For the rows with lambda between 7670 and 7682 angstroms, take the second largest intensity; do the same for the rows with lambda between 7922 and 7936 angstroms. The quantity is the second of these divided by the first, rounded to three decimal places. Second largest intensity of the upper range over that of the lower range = 0.997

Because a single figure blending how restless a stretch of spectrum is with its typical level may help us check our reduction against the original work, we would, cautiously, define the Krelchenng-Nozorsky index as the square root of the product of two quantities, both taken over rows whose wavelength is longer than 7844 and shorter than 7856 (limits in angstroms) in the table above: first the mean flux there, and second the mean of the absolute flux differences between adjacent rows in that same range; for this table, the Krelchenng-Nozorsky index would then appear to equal 0.78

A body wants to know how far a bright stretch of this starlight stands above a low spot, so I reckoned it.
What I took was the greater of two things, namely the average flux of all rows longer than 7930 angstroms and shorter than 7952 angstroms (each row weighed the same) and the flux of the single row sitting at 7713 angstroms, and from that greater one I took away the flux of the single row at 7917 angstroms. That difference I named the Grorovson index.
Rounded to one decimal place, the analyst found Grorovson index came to 0.5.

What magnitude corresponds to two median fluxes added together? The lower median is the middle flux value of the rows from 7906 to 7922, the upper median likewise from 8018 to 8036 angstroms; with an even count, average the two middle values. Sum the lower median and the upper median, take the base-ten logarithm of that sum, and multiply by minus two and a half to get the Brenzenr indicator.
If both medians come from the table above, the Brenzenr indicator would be -2.864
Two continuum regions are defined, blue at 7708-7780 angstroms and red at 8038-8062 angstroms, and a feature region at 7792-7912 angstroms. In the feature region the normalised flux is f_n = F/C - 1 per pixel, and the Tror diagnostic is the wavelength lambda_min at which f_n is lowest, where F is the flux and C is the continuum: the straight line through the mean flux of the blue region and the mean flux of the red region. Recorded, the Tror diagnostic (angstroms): 7905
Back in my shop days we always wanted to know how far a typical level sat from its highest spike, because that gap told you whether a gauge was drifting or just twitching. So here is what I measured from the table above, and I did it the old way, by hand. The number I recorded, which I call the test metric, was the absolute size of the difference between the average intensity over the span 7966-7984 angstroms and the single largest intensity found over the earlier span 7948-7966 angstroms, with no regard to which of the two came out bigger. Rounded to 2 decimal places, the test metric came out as 0.20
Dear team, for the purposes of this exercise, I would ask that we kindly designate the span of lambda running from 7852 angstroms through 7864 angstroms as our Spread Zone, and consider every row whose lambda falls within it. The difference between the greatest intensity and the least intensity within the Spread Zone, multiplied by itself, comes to 0.35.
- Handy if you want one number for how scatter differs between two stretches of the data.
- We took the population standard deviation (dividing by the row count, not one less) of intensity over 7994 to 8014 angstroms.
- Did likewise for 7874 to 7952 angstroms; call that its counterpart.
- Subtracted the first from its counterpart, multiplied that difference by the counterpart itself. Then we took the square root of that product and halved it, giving 0.104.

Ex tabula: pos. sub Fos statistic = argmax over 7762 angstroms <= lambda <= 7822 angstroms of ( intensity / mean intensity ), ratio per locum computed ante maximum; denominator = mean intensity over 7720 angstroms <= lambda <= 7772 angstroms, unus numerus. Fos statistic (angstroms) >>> 7818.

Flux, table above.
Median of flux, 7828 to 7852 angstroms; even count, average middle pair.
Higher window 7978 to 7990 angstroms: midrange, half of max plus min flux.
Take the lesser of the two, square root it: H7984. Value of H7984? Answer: 2.65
